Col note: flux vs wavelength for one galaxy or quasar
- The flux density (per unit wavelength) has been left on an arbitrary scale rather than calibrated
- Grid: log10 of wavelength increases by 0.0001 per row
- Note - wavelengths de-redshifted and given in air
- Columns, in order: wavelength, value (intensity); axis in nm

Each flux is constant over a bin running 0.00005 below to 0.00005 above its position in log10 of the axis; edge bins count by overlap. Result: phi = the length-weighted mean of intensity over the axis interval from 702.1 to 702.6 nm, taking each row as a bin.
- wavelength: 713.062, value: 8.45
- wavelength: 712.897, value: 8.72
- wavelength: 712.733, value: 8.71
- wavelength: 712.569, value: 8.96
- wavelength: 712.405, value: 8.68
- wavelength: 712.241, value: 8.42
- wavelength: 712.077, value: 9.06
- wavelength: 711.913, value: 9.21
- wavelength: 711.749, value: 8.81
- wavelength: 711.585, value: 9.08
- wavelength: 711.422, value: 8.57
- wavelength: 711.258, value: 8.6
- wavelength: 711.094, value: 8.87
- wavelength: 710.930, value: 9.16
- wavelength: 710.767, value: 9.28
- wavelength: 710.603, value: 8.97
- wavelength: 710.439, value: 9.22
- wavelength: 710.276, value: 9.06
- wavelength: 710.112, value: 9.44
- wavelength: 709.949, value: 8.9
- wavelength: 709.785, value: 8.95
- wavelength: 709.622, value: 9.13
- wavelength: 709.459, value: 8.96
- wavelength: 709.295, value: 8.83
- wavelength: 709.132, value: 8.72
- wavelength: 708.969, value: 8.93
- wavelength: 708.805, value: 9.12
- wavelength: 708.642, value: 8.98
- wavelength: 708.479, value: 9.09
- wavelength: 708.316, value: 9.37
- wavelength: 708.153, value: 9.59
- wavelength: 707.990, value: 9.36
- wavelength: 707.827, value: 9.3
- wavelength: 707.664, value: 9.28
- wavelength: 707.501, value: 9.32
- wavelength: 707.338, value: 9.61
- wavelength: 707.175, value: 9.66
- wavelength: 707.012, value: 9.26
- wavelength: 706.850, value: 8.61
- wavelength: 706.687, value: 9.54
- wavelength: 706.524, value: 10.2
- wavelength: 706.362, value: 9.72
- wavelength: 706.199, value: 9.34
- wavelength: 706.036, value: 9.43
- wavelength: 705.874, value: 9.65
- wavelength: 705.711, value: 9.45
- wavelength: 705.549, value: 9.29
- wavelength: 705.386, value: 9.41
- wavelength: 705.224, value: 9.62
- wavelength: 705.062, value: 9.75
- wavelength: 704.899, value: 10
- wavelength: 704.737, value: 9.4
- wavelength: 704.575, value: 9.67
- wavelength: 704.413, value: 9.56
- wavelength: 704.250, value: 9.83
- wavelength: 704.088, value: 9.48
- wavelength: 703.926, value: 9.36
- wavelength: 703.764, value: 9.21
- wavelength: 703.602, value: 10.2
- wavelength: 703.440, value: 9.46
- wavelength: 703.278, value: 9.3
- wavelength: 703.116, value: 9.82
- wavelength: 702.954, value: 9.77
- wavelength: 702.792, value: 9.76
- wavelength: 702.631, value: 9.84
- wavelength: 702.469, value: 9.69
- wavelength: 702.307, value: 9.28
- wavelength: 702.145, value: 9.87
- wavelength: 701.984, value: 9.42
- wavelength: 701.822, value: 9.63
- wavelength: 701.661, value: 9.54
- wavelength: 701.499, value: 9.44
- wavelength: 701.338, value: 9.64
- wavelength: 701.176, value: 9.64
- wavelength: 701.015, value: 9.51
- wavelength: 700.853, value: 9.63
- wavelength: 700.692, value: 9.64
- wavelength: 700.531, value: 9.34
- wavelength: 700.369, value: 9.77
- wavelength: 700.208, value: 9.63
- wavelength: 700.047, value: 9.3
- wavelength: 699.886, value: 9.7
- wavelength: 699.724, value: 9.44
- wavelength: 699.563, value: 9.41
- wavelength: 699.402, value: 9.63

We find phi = 9.6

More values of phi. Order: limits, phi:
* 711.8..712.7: 8.9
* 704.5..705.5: 9.6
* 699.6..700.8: 9.5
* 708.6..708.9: 9.0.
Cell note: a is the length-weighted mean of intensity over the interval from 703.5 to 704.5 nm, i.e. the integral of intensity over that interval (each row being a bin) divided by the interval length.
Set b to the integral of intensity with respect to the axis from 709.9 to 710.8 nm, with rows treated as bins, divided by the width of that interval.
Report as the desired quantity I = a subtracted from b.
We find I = -0.5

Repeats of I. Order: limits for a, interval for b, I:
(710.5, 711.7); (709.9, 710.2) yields 0.3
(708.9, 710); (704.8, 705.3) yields 0.9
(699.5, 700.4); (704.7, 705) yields 0.2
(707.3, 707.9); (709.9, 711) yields -0.2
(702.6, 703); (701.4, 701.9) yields -0.2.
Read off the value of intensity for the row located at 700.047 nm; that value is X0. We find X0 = 9.3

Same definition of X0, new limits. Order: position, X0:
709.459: 8.96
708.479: 9.09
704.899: 10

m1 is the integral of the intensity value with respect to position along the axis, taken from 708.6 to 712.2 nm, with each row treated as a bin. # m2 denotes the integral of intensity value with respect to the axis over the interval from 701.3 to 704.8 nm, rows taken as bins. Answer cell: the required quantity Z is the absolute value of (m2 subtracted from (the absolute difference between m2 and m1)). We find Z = 32.4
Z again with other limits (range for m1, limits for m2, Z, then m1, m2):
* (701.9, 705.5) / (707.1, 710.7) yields 31.4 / 34.6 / 33.0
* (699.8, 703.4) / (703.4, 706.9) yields 32.4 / 34.5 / 33.5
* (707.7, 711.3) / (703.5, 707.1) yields 32.7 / 32.7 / 34.4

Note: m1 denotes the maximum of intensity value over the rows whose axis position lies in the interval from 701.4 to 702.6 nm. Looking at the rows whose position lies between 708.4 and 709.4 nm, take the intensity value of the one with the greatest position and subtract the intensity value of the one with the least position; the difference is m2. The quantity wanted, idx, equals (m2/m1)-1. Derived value -1.026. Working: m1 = 9.87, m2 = -0.26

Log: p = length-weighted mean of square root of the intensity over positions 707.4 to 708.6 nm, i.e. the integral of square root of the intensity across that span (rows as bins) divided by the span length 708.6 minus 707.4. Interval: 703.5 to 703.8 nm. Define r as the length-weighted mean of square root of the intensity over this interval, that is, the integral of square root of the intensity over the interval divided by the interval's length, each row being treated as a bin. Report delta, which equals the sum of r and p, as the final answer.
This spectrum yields 6.18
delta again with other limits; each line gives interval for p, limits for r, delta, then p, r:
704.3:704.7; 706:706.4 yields 6.17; 3.10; 3.07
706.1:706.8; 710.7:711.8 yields 6.09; 3.10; 2.99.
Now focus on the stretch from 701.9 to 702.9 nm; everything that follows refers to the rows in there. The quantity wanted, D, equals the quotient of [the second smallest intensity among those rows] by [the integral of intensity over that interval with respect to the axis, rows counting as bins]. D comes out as 0.98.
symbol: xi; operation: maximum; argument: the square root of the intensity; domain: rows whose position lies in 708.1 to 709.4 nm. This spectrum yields 3.10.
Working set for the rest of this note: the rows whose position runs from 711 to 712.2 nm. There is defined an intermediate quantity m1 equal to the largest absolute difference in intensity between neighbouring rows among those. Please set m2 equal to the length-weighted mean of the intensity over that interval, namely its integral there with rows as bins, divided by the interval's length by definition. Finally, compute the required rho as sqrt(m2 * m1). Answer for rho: 2.1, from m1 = 0.51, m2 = 8.9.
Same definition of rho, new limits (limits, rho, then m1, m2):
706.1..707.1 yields 3.0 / 0.93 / 9.4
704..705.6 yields 2.4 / 0.60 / 9.6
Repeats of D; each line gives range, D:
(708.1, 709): 1.09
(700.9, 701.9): 0.99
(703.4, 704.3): 1.08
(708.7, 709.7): 0.99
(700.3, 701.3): 0.99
